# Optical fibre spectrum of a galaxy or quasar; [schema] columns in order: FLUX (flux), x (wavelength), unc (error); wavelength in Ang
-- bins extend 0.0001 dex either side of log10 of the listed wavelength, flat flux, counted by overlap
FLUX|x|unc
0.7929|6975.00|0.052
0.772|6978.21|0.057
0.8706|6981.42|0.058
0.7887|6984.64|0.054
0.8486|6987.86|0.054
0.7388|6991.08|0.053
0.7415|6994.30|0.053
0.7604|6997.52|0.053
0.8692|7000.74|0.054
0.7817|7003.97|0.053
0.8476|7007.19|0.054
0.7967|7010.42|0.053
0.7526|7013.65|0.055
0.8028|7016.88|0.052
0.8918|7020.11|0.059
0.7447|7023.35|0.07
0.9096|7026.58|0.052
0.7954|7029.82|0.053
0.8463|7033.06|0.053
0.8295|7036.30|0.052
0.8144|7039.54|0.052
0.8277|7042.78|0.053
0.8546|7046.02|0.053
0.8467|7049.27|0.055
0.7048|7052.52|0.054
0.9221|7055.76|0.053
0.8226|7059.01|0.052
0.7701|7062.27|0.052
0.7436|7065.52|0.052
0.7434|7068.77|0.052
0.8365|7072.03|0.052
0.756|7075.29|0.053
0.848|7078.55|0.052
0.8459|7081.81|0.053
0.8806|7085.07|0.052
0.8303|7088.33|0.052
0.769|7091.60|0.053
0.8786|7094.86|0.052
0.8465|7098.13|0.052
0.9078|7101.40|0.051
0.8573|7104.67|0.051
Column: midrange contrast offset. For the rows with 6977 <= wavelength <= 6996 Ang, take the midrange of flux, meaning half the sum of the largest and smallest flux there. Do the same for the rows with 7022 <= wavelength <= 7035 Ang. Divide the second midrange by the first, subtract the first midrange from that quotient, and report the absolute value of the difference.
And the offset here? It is 0.223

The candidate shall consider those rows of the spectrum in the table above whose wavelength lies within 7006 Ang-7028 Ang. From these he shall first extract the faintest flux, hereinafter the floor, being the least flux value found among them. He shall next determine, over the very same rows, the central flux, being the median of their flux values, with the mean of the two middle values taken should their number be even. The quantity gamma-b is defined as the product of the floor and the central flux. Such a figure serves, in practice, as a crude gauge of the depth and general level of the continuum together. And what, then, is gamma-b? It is 0.598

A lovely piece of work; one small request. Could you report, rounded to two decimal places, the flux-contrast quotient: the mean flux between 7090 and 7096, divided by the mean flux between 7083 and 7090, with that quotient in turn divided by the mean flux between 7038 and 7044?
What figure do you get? 1.17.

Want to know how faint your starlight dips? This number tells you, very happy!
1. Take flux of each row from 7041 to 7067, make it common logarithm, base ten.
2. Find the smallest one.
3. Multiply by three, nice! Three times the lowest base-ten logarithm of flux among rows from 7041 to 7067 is -0.4558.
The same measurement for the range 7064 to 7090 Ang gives -0.3863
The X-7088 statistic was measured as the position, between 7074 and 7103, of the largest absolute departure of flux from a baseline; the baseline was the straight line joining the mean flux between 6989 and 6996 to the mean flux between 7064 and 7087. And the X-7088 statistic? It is 7101.40 Ang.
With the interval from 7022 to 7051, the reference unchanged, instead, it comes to 7026.58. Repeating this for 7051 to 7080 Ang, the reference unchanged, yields 7055.76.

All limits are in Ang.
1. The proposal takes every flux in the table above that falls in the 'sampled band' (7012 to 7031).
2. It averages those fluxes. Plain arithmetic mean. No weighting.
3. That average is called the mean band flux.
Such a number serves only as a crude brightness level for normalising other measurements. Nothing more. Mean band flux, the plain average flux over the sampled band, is 0.82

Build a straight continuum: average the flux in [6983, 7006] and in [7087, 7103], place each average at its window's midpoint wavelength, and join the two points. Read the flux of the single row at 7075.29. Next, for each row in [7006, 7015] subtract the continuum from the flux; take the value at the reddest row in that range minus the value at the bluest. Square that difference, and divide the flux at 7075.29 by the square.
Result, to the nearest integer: 78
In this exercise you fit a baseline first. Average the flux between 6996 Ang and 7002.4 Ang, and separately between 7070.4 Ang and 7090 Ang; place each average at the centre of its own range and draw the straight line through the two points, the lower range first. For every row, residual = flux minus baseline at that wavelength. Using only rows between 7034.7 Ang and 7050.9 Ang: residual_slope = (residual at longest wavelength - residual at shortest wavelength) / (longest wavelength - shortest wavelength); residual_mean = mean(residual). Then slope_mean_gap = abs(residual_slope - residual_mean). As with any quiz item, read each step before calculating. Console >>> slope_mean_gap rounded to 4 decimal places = 0.0089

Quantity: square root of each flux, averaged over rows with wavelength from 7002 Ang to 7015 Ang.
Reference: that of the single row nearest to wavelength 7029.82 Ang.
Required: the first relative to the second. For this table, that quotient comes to 1.00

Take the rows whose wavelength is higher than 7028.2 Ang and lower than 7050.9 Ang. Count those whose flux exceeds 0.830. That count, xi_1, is 3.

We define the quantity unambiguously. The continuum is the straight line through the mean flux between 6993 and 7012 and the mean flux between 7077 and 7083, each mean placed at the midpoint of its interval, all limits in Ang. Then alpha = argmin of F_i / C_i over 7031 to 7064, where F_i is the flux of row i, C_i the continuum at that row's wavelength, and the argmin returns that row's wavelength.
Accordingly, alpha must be 7052.52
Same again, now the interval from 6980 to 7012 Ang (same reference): 6991.08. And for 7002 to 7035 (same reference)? 7023.35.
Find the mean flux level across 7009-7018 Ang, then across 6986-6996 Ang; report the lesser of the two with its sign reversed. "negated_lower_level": -0.776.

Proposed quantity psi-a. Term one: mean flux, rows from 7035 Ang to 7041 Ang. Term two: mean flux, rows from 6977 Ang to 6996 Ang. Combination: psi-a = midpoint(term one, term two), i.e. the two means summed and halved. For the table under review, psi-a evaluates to 0.808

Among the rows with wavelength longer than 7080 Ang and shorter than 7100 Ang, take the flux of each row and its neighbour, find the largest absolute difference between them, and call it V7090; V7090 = 0.110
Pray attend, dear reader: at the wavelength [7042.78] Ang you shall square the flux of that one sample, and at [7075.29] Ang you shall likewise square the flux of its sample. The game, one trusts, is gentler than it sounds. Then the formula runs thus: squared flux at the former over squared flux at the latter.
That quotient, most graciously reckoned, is 1.2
